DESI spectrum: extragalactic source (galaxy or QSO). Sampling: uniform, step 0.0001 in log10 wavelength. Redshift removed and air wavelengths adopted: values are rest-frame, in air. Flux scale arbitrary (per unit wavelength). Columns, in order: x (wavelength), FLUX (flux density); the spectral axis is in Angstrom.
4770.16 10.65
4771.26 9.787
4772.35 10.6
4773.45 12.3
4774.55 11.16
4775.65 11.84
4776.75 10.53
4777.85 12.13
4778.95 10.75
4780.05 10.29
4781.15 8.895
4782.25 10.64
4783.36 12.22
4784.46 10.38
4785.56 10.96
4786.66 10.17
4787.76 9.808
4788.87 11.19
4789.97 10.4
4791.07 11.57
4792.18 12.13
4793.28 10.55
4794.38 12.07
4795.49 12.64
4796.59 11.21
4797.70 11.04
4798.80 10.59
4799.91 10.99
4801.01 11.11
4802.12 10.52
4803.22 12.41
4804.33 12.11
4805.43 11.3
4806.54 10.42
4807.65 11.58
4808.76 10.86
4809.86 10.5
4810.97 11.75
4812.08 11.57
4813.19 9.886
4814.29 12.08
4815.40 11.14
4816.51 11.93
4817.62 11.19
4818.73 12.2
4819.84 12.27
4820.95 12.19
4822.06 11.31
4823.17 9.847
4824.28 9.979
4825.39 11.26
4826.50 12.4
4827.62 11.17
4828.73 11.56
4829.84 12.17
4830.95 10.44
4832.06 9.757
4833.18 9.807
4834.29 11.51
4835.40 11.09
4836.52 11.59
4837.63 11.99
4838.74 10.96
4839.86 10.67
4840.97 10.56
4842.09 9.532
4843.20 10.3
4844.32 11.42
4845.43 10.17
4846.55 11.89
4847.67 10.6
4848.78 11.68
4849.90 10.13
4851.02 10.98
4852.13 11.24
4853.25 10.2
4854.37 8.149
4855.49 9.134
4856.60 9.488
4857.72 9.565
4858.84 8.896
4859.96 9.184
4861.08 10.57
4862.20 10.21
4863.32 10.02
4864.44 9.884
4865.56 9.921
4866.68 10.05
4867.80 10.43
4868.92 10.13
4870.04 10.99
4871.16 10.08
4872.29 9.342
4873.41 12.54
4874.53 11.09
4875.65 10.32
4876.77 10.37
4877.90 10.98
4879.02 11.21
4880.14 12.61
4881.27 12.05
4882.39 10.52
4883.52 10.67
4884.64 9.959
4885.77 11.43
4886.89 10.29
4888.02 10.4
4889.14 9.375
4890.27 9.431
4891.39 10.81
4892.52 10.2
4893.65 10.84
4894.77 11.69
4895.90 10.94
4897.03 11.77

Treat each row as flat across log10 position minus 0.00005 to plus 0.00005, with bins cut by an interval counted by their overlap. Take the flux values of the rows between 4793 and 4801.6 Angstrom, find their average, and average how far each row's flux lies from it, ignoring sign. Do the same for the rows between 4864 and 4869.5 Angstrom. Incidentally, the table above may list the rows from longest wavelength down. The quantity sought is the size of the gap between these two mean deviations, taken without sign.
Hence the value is 0.38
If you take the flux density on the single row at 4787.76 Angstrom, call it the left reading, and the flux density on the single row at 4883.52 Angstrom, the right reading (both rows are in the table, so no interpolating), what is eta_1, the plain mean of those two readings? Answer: 10.2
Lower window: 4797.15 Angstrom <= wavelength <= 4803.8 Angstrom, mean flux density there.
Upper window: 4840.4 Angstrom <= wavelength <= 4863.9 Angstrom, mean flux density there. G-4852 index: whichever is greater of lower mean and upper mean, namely 11.1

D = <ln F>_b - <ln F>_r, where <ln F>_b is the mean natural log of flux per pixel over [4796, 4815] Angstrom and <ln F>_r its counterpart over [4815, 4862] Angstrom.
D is 0.04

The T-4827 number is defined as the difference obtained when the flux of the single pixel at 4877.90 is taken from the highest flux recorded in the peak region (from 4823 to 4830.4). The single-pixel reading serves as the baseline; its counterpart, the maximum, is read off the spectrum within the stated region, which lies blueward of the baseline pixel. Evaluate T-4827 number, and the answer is 1.4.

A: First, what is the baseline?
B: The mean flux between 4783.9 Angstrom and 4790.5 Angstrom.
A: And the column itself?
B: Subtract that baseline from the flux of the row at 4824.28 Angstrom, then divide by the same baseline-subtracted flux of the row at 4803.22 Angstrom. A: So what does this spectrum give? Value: 0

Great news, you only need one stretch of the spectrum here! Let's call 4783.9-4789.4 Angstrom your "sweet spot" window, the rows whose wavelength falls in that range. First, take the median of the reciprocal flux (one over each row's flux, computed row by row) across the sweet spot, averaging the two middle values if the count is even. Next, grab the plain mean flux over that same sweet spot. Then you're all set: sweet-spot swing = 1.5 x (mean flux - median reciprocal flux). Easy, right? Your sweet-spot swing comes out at 15.6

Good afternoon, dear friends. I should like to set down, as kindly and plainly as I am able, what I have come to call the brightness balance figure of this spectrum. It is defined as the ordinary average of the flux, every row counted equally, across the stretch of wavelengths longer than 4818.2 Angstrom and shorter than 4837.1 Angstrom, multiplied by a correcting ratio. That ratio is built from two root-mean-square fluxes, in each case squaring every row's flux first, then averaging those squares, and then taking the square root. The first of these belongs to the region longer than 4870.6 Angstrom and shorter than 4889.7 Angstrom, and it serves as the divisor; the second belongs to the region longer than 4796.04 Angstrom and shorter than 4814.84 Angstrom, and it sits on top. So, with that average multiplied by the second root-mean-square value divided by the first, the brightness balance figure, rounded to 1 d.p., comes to 11.6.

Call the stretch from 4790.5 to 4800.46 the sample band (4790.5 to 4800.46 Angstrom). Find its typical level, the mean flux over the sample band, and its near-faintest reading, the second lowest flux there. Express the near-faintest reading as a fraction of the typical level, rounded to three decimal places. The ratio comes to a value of 0.927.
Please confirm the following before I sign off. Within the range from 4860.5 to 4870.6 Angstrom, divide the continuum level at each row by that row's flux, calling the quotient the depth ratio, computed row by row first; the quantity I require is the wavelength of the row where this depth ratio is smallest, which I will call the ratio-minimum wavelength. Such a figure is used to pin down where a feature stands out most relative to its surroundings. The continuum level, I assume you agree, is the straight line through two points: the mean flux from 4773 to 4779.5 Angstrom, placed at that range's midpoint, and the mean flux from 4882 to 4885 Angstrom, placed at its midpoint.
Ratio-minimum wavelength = 4870.04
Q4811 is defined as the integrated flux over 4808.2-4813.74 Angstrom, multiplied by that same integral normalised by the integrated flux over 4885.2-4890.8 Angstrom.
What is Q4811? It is 64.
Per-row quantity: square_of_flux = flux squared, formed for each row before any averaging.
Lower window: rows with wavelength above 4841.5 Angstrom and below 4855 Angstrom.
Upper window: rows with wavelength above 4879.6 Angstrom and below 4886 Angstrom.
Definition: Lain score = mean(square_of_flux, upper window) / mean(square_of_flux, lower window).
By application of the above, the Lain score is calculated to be 1.13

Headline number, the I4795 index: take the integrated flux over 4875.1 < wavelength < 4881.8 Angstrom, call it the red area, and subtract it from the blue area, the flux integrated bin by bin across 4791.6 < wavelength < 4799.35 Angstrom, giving 13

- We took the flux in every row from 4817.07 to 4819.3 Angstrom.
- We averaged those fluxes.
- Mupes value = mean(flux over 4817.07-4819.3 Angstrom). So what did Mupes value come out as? 11.7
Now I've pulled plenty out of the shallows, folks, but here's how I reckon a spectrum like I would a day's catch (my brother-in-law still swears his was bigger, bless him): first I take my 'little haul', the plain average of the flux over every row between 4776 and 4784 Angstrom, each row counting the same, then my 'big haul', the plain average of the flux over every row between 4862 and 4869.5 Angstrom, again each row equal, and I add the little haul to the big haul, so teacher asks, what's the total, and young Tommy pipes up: 20.9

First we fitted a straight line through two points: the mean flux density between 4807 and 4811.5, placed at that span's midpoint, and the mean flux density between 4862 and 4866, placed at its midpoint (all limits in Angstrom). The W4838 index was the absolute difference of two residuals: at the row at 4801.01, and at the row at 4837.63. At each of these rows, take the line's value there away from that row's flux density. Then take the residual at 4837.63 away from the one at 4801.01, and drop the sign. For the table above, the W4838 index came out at 1.7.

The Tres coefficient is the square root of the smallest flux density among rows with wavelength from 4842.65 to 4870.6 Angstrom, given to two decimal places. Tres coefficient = 2.85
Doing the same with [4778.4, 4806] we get 2.98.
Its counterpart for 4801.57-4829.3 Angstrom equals 3.14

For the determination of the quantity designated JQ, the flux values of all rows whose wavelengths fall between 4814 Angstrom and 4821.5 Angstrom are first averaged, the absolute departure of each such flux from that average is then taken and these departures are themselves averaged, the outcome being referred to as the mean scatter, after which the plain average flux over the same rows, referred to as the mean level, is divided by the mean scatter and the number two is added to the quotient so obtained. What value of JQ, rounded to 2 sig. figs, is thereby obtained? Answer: 32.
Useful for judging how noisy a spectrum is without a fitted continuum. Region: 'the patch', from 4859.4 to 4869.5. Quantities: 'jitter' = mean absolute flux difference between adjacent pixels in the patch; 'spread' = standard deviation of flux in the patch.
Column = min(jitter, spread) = 0.36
